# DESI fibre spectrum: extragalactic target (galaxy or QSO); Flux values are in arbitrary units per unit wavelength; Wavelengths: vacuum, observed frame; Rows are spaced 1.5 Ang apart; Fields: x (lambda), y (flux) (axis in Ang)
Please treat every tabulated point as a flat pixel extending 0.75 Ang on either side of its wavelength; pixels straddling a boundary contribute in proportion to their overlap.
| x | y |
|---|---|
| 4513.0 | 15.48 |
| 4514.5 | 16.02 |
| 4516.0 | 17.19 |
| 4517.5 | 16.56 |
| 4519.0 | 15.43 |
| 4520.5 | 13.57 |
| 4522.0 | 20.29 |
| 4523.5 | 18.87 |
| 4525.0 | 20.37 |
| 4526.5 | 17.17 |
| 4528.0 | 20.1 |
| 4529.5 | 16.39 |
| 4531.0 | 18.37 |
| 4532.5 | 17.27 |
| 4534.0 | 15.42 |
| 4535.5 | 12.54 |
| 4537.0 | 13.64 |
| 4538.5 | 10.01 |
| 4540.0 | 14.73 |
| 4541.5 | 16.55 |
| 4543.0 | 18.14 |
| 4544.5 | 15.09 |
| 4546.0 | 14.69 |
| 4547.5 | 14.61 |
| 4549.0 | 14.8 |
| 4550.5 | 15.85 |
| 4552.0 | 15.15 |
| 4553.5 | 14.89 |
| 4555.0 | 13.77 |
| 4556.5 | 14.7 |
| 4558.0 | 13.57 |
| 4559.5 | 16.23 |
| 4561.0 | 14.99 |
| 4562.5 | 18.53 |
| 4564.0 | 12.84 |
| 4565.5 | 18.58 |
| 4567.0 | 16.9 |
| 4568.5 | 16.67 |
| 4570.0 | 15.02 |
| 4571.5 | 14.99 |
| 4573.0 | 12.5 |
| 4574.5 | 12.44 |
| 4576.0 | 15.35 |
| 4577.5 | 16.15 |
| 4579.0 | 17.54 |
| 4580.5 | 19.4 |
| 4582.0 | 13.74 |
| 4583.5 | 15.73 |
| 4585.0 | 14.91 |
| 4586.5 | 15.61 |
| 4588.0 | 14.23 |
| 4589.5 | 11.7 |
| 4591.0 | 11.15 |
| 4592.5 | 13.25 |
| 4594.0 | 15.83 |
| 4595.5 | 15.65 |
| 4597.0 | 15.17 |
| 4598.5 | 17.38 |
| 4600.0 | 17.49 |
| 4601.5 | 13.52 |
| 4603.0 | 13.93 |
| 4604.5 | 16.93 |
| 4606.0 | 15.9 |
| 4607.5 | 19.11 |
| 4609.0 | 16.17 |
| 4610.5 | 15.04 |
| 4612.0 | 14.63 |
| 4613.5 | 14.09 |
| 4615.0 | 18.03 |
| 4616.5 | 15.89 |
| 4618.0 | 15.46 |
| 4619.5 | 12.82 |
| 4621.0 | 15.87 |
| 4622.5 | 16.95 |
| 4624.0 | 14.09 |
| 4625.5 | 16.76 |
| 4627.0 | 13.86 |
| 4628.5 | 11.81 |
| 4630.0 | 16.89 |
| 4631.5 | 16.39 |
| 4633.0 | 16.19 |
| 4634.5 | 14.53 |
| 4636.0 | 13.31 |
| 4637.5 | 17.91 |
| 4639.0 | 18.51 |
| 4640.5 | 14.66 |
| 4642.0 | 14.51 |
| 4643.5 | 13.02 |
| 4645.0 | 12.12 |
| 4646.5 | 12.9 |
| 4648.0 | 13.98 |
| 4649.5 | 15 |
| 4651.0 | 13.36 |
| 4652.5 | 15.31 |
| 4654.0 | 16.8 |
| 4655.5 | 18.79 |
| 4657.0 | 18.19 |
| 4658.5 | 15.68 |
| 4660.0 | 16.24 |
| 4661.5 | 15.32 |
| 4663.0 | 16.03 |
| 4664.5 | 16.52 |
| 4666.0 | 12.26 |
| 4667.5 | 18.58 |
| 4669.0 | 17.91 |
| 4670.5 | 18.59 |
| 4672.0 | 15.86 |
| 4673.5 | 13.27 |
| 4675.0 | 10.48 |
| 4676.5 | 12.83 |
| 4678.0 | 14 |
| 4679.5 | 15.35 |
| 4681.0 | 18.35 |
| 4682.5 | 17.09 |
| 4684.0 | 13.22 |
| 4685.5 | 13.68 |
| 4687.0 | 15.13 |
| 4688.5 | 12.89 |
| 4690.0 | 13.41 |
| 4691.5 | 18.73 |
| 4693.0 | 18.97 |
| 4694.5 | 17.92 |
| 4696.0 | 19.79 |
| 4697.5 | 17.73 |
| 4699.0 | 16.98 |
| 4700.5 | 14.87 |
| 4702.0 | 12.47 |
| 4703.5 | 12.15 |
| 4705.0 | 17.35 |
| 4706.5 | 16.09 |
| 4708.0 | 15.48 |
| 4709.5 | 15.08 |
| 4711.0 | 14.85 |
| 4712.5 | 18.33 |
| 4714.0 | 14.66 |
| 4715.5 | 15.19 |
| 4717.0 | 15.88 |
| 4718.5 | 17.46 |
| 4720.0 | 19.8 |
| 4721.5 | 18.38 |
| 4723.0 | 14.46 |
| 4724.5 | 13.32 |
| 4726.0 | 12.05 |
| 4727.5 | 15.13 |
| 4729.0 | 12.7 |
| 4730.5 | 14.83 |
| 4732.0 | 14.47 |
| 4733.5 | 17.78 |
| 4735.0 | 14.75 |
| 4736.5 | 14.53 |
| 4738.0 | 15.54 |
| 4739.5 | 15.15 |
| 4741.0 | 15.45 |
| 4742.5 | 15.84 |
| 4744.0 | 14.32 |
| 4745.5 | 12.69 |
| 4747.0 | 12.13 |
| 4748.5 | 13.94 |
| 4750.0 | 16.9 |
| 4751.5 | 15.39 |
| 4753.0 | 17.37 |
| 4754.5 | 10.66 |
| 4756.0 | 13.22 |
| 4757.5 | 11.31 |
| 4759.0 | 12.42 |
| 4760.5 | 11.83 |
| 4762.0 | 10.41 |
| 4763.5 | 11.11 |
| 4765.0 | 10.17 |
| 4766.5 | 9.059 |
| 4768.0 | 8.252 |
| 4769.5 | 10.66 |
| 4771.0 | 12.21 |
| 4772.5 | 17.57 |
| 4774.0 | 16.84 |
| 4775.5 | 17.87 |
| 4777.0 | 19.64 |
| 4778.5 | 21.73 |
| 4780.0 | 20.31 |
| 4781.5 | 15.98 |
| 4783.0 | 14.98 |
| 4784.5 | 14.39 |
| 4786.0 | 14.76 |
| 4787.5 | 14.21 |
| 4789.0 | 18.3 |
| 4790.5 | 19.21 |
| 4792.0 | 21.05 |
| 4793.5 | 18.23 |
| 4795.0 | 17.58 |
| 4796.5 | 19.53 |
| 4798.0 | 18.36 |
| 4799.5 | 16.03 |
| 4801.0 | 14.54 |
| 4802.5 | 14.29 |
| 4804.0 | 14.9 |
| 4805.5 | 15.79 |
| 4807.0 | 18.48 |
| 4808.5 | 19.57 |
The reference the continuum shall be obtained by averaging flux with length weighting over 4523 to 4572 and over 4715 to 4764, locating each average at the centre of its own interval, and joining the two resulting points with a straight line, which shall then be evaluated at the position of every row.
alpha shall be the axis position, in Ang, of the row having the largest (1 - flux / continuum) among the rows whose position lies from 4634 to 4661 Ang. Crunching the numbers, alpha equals 4645.0 Ang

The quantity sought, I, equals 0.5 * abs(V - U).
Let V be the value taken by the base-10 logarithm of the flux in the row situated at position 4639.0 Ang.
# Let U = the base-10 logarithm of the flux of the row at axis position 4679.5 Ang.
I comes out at 0.041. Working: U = 1.186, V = 1.27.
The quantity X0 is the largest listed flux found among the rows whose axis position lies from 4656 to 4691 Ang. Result 18.59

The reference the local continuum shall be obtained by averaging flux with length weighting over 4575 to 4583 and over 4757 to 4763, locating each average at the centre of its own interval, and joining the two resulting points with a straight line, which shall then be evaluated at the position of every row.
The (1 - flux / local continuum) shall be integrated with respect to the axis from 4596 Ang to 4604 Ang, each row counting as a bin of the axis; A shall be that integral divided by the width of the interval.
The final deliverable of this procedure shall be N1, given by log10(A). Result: -1.9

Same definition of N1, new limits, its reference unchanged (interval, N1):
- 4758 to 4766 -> -1.6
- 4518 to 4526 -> -2.1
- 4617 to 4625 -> -2.4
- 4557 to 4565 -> -1.1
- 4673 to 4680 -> -1.4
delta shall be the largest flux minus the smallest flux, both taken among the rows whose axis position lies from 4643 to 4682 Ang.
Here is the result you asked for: 8.3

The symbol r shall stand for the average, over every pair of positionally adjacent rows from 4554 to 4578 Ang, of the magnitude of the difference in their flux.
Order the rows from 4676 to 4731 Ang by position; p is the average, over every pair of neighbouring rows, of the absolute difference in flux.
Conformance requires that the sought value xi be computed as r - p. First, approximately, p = 1.86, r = 2.05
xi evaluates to 0.2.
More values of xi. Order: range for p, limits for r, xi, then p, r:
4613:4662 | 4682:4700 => 0.0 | 1.83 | 1.80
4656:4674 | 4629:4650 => -0.7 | 2.04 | 1.39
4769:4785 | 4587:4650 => -0.2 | 1.99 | 1.81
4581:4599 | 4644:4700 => 0.4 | 1.41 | 1.80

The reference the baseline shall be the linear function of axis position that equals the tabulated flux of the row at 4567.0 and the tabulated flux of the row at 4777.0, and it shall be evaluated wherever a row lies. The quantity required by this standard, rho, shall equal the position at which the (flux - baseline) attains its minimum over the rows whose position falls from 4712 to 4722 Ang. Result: 4714.0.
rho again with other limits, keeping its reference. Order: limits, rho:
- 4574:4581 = 4574.5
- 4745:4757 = 4754.5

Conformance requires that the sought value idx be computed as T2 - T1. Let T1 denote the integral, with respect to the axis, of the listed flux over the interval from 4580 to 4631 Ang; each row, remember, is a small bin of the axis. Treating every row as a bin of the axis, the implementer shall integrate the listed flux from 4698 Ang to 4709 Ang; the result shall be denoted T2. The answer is -611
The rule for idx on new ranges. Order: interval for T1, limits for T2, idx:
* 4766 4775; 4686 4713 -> 317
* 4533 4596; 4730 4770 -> -409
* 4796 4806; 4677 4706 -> 296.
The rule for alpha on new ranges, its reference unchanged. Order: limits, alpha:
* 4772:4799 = 4787.5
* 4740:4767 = 4766.5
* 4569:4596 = 4591.0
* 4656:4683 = 4675.0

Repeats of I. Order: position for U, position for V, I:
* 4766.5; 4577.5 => 0.126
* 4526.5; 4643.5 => 0.060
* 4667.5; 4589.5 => 0.100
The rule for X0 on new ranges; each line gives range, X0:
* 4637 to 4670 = 18.79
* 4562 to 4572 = 18.58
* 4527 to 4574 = 20.1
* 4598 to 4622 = 19.11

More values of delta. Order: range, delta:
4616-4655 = 6.7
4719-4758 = 9.1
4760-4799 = 13.5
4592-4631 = 7.3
